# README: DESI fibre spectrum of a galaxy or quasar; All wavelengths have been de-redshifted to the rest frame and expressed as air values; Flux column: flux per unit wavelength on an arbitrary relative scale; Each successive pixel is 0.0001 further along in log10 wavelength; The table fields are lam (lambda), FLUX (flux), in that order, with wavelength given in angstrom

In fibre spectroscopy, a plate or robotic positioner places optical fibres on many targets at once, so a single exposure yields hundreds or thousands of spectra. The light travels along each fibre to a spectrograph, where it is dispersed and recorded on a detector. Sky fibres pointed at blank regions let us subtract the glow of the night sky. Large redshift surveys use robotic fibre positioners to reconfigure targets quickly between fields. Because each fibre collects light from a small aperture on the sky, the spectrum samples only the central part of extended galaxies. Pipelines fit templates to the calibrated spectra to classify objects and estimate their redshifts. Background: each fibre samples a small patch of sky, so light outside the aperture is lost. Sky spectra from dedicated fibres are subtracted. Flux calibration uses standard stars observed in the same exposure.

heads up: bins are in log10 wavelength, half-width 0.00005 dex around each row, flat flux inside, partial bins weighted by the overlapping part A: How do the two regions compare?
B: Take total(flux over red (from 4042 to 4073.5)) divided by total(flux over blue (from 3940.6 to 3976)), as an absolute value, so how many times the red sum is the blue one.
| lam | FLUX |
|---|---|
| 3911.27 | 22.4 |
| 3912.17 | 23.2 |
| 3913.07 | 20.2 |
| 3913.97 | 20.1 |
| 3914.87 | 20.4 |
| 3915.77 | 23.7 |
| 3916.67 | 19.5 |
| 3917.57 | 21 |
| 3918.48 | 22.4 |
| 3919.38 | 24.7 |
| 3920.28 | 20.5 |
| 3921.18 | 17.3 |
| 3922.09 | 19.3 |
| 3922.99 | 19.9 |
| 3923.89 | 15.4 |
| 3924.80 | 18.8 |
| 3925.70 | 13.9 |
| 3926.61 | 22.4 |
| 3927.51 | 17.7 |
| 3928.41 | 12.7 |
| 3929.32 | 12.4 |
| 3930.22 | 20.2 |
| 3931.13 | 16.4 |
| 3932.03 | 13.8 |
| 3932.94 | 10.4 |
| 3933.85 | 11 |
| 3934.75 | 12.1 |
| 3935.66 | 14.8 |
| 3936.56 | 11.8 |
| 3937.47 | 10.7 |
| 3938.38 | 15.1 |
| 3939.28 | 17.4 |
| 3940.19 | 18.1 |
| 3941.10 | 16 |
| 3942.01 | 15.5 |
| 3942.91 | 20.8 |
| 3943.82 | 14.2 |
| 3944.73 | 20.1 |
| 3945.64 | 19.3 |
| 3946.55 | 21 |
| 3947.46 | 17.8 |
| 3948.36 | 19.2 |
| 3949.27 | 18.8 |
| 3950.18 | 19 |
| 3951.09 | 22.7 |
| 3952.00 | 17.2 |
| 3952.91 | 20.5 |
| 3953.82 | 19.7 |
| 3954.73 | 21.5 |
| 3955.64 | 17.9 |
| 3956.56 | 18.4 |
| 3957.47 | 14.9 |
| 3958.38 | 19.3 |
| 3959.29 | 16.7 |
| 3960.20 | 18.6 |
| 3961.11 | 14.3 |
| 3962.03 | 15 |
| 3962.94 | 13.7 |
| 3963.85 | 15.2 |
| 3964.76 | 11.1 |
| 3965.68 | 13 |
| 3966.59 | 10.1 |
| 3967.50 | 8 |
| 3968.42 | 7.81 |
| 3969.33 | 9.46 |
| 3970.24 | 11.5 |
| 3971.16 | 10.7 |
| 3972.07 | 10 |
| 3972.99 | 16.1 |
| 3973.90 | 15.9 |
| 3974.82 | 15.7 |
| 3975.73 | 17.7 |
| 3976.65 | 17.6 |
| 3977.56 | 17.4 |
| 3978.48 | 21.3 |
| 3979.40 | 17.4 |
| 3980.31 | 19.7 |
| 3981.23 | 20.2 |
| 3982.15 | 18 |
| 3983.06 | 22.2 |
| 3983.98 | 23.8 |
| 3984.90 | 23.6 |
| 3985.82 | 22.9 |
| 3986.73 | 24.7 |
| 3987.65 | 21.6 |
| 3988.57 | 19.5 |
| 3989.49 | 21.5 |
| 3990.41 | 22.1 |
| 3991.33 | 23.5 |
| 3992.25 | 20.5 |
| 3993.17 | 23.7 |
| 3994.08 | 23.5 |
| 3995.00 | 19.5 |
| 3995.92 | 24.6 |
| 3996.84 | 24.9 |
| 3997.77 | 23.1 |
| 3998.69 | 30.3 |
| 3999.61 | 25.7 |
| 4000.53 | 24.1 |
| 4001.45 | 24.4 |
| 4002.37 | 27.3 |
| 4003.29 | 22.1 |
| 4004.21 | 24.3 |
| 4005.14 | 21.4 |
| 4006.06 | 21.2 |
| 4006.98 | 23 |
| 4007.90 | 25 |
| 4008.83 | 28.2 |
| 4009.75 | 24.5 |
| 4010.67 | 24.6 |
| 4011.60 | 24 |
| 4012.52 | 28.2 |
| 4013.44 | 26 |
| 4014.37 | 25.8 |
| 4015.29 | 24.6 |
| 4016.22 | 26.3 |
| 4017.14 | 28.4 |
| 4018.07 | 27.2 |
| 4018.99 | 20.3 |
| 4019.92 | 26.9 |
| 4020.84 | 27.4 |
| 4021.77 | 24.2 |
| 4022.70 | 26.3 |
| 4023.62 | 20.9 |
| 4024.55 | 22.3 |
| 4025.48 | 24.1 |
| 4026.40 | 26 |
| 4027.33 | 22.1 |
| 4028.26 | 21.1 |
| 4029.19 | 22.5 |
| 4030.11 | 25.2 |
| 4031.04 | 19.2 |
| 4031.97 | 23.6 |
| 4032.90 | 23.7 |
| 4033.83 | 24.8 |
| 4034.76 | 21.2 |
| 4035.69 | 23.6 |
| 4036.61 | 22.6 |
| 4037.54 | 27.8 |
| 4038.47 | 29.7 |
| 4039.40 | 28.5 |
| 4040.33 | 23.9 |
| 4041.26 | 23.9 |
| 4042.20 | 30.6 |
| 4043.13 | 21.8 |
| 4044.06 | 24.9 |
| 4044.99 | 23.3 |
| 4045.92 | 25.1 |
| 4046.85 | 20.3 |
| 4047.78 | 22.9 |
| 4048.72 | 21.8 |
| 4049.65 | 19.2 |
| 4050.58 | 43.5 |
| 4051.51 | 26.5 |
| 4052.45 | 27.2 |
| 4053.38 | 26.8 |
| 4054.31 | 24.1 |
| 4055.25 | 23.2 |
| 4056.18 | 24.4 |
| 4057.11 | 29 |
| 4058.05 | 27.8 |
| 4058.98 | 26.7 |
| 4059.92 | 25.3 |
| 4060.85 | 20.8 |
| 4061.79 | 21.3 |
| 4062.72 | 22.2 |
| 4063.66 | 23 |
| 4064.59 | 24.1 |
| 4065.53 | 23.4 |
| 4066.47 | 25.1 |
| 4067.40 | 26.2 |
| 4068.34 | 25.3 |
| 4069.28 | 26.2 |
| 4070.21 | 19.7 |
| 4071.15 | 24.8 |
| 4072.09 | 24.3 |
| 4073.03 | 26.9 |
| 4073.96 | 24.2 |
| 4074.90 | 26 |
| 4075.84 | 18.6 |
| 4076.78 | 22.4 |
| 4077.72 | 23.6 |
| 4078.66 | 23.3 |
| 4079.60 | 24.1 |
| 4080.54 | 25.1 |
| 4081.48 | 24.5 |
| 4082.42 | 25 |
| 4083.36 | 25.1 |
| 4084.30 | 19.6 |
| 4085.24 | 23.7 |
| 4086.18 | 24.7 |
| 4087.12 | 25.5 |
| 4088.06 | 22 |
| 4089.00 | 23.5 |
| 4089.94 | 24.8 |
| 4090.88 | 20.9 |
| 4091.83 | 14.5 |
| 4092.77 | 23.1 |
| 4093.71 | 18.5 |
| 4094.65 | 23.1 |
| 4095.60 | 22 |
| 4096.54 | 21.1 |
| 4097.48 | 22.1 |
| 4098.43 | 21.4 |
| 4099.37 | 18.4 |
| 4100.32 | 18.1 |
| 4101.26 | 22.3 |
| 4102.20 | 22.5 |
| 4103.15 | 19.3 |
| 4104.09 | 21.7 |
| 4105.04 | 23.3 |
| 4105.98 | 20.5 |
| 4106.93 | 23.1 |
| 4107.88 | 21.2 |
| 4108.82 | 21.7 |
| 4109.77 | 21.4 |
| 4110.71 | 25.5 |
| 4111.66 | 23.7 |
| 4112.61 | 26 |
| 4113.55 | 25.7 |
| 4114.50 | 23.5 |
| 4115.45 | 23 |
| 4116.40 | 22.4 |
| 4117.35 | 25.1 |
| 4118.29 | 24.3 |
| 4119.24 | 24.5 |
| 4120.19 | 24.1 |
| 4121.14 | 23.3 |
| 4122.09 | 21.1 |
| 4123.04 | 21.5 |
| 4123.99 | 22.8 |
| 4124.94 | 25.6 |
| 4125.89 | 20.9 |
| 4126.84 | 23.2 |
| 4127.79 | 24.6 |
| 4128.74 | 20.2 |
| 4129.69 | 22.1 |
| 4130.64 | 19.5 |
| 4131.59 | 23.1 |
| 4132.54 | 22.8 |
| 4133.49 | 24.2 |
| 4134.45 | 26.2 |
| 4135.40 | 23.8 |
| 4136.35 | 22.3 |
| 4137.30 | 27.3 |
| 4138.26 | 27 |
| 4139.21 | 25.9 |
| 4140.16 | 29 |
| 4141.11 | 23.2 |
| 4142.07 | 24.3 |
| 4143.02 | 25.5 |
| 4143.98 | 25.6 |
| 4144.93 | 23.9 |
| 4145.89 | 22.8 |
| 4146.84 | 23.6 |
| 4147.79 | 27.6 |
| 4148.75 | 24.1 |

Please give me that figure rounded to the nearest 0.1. 1.4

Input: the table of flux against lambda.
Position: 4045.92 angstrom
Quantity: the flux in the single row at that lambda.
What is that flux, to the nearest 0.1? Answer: 25.1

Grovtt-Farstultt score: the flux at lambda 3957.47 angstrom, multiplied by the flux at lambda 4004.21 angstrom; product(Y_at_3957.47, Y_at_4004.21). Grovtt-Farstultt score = 362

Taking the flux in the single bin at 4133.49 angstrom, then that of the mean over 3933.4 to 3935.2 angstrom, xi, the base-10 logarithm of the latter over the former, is -0.32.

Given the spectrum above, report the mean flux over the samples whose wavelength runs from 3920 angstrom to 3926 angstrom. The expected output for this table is 17.9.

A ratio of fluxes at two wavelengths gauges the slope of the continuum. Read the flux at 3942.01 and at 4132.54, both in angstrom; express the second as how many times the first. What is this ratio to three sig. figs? 1.47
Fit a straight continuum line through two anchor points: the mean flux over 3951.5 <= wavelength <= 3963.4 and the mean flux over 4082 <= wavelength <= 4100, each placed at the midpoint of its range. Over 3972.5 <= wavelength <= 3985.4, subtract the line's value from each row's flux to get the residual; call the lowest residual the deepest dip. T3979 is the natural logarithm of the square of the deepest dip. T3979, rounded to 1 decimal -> 1.8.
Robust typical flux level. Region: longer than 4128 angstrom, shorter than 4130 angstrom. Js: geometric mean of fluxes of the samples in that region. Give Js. 21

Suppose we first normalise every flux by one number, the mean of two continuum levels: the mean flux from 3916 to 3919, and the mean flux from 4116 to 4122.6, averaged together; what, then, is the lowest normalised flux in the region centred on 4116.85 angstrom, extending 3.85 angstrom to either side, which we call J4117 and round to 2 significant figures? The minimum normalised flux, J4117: 1.0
